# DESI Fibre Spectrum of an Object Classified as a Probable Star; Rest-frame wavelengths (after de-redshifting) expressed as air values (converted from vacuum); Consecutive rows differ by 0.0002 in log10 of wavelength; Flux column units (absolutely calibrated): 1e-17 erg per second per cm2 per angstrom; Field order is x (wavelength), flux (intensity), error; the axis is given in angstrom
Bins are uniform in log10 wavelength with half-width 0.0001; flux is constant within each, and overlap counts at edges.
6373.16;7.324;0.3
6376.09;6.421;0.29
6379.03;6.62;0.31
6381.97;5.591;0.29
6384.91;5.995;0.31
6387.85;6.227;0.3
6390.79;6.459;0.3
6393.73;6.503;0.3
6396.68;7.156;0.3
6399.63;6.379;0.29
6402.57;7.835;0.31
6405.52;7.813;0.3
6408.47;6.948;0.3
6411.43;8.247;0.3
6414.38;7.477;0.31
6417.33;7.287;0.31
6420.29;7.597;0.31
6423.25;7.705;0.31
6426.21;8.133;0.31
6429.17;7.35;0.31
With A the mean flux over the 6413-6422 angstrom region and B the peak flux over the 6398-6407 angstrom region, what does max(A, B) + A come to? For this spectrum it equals 15.29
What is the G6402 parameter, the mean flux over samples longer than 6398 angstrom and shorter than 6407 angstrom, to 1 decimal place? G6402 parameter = 7.3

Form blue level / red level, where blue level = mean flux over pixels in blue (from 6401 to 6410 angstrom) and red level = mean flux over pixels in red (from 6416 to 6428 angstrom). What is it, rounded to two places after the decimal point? 0.98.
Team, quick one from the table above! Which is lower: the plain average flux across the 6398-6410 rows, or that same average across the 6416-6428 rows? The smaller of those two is 7.24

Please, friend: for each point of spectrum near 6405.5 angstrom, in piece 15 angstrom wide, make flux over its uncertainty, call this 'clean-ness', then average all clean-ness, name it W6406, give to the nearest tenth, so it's 24.8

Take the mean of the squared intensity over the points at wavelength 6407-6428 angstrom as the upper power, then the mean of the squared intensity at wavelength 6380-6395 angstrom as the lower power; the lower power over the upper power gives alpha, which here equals 0.65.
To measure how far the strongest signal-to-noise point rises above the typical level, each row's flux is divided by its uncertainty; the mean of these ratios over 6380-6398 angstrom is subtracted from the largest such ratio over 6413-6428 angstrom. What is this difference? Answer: 5.2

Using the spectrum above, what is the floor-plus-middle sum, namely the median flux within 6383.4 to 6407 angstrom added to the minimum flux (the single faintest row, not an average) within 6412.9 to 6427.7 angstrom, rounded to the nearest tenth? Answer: 13.8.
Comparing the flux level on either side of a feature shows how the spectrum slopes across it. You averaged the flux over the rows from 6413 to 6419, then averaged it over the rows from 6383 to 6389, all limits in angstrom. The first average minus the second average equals 1.3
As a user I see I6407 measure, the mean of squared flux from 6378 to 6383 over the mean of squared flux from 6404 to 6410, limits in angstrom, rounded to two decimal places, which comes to 0.69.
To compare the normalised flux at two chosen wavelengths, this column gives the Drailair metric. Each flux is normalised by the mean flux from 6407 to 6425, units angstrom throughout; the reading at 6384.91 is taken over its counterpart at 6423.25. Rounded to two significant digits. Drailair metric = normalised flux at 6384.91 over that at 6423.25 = 0.78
